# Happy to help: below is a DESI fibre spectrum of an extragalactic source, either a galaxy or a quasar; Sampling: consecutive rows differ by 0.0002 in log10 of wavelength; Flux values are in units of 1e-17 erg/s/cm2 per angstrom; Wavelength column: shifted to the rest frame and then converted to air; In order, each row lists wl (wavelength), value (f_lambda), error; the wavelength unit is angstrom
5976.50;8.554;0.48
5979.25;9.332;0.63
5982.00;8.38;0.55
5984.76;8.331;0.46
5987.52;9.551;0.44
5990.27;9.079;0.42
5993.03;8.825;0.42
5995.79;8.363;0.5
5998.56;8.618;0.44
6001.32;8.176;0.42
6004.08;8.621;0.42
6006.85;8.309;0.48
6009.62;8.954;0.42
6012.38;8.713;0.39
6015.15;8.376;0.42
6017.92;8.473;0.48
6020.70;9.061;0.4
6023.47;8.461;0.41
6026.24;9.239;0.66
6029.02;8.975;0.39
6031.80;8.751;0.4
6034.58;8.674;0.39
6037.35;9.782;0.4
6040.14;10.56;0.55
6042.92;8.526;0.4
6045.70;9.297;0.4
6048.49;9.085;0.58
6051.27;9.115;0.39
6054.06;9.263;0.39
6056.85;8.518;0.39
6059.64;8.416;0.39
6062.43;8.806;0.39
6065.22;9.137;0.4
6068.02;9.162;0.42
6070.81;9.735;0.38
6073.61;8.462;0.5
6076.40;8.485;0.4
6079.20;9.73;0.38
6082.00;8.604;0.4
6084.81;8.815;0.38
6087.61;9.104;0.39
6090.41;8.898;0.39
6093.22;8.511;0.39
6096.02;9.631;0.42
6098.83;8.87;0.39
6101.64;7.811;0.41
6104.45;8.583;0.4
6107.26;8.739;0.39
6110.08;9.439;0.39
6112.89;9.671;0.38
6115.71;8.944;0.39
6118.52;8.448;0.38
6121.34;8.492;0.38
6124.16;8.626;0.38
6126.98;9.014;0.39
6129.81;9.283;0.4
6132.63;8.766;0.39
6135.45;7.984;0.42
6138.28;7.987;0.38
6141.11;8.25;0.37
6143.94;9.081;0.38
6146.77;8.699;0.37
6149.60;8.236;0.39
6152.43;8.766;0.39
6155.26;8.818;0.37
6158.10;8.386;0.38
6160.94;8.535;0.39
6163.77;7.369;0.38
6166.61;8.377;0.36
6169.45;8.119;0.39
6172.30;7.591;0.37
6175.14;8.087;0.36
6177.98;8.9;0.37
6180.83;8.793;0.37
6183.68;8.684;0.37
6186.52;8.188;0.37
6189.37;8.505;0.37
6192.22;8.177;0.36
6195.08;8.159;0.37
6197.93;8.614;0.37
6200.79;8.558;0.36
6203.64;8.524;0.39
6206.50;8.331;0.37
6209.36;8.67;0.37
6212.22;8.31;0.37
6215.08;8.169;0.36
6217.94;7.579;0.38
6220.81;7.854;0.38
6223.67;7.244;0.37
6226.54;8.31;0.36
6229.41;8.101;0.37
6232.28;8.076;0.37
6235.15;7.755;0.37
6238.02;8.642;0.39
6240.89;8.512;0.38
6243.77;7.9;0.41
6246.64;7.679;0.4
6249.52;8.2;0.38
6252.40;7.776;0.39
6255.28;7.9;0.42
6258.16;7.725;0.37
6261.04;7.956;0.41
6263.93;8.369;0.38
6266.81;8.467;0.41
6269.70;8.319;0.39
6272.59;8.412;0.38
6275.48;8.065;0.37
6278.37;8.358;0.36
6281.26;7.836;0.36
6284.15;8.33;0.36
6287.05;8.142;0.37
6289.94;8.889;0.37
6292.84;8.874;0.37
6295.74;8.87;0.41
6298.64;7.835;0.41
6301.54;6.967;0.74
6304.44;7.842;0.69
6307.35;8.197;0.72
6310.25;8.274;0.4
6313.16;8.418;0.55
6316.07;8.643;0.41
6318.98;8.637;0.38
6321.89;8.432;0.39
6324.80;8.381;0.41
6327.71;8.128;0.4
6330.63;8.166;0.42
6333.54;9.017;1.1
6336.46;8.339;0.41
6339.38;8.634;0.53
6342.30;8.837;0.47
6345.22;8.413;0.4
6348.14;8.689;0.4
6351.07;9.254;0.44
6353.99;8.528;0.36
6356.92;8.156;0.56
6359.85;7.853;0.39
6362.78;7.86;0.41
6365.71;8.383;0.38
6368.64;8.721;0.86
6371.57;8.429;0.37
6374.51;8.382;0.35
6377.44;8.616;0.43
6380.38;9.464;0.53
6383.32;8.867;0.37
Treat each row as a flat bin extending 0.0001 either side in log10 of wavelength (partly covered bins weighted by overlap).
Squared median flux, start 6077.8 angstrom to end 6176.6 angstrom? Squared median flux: 74.4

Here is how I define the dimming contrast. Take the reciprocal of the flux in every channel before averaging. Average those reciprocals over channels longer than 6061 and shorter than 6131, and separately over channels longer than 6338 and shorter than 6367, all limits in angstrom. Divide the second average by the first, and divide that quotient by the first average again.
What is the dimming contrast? 9.4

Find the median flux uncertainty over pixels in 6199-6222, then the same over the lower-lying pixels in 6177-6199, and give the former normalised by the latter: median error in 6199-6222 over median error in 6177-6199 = 1.00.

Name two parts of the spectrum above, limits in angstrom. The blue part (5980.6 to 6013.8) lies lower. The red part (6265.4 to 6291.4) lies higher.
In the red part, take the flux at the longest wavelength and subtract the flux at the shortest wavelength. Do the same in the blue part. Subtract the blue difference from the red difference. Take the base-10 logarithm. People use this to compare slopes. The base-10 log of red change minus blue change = -1.05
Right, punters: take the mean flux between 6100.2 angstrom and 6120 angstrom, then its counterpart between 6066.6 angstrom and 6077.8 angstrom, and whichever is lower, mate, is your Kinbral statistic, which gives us 8.8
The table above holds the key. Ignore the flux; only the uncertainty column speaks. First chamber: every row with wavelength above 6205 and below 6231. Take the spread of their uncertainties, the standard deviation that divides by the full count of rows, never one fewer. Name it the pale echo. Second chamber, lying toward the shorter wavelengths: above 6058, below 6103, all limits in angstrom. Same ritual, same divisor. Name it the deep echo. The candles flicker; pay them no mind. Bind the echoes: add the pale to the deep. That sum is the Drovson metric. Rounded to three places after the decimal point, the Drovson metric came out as 0.035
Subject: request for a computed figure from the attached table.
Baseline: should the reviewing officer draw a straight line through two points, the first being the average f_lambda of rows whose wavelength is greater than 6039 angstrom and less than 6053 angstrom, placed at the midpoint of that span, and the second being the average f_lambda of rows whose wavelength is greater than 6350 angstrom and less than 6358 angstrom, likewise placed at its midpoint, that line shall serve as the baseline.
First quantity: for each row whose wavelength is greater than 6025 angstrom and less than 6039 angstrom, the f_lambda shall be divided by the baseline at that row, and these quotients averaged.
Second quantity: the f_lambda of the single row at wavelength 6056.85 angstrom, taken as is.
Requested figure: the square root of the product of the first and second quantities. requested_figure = 2.88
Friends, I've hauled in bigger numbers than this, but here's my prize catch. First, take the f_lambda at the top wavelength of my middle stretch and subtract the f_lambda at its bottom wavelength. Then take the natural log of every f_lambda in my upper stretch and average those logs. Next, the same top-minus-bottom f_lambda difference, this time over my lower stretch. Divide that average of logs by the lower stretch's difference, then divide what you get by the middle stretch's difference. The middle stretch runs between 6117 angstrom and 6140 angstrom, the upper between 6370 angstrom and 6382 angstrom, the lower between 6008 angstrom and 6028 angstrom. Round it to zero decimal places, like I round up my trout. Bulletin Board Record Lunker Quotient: -16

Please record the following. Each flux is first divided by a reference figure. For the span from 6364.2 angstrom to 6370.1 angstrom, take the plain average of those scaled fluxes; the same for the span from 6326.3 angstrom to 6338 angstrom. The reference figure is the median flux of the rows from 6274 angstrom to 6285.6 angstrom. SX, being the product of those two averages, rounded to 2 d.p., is 1.07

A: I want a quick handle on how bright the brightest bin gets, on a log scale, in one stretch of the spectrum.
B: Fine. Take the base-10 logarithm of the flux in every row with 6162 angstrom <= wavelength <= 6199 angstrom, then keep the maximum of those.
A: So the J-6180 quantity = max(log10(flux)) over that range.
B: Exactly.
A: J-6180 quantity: 0.95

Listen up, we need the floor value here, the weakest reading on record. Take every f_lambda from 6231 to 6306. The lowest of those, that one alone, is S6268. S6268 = 6.967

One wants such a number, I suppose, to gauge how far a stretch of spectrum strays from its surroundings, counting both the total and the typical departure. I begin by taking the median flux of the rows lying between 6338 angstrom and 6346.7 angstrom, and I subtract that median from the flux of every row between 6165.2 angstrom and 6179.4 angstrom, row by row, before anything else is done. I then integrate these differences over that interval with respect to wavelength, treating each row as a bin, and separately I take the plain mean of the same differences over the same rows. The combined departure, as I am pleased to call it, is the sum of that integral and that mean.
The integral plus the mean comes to -6.4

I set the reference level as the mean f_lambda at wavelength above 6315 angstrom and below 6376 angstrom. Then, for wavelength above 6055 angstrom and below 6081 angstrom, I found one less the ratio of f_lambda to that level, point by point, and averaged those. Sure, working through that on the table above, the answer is -0.055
